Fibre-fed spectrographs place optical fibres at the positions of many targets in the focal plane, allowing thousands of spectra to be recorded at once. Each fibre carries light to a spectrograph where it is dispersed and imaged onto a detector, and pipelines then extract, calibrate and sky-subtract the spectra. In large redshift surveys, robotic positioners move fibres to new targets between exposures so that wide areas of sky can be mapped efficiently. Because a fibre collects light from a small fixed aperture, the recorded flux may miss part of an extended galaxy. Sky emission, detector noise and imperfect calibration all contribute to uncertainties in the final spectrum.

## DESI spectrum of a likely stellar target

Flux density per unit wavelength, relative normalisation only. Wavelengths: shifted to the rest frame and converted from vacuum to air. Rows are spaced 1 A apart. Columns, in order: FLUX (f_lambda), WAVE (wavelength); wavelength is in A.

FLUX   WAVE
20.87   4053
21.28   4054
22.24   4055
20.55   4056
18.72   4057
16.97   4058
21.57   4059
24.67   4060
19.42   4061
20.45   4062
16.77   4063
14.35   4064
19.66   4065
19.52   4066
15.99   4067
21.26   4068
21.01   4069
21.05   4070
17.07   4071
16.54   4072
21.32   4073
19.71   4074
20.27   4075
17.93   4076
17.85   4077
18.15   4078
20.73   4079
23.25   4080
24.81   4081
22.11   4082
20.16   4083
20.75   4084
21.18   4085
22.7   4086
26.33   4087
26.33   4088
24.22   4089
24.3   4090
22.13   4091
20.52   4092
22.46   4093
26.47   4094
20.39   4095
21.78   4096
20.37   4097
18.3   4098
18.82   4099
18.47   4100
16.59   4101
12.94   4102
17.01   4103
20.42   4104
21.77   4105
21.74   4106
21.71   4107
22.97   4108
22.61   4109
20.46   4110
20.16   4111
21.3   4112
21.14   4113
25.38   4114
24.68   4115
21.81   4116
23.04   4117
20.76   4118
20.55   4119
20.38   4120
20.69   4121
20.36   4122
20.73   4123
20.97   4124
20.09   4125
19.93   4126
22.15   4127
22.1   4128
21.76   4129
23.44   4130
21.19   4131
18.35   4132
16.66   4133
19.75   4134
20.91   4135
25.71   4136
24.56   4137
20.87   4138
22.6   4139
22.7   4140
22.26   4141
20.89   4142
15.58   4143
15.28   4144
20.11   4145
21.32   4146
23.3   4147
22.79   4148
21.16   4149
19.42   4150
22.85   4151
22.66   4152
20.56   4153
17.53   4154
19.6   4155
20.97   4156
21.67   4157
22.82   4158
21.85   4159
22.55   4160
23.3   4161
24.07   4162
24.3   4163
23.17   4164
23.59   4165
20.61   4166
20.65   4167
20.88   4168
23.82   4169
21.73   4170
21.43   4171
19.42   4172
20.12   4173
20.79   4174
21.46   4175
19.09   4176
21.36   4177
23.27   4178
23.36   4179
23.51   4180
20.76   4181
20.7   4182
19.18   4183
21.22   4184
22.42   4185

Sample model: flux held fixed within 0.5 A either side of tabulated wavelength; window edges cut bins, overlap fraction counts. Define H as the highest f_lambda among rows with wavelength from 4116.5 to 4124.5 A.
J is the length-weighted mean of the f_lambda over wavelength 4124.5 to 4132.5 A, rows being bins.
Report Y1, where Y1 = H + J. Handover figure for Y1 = 44.2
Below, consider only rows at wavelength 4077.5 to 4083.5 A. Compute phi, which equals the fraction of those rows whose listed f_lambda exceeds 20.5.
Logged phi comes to 0.667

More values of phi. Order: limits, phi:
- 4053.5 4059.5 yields 0.667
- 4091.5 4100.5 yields 0.444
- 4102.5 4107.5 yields 0.600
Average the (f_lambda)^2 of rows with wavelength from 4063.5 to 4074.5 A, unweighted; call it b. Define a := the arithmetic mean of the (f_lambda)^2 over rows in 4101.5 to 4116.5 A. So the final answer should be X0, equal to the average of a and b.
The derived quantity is 407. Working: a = 452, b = 361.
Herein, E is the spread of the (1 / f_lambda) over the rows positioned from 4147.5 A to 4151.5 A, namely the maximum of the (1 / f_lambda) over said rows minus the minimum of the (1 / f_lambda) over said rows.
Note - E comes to 0.008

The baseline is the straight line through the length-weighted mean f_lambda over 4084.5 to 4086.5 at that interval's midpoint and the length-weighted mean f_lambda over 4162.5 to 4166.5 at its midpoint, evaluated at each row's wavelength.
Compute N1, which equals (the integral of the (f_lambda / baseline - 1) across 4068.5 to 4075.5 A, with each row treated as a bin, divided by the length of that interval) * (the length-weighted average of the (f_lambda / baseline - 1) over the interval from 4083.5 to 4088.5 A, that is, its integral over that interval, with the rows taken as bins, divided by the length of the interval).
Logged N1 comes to -0.007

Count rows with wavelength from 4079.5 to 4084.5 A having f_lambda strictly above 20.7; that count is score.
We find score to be 4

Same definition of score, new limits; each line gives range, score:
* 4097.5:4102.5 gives 0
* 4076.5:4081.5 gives 3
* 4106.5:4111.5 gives 3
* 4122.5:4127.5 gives 3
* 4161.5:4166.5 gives 4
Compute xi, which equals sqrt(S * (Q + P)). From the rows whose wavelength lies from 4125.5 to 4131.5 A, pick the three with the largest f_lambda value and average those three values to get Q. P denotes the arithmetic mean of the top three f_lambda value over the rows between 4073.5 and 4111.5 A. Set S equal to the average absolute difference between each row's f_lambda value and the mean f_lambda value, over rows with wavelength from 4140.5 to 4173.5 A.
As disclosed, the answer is 8.9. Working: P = 26.4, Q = 22.6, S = 1.6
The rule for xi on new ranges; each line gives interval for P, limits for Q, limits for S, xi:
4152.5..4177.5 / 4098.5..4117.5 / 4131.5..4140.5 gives 10.5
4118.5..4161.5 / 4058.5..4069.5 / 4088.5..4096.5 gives 8.8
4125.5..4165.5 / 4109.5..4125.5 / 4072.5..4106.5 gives 10.4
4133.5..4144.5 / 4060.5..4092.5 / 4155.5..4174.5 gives 7.9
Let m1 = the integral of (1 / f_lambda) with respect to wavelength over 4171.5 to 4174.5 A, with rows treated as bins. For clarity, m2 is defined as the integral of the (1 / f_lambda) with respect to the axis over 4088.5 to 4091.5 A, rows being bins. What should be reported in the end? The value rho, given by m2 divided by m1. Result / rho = 0.85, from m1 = 0.149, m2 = 0.128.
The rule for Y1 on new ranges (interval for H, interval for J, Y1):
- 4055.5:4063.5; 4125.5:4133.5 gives 45.4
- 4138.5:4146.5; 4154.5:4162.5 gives 44.8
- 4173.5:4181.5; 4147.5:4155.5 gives 44.3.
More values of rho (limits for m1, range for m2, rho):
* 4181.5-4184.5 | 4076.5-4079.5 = 1.08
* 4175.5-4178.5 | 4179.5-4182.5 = 0.98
